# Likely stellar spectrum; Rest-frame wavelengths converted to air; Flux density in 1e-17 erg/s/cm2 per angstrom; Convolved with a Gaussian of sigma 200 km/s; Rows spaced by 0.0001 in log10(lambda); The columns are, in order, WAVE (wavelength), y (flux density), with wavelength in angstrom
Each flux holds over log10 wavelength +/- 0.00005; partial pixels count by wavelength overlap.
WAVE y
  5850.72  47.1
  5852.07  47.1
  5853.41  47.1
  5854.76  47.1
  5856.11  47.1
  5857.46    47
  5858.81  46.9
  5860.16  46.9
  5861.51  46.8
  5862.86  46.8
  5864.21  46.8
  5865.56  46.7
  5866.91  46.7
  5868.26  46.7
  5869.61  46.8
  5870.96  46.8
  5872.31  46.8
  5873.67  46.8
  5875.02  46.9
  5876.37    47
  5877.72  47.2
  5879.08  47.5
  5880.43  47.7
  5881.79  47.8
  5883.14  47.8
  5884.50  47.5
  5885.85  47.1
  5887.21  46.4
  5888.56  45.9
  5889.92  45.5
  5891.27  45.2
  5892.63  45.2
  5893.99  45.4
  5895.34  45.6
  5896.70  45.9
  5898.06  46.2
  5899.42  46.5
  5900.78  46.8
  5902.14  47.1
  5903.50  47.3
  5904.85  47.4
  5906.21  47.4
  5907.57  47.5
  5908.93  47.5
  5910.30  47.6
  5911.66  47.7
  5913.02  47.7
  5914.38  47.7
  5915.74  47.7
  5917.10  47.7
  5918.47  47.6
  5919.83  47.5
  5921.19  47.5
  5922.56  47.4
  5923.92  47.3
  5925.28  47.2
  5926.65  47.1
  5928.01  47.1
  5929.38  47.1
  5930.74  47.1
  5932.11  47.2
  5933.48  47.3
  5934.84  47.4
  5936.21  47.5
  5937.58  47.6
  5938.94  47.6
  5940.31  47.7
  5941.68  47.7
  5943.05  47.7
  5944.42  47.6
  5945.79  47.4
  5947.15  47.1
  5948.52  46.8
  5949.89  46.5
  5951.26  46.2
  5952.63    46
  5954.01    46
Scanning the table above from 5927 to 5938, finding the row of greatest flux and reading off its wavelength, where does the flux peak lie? 5937.58 angstrom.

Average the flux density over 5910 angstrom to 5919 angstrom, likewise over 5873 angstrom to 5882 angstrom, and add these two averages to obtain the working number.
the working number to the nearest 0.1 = 94.9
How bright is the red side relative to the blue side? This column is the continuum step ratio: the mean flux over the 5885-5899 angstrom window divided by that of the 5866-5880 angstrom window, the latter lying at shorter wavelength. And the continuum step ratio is 0.98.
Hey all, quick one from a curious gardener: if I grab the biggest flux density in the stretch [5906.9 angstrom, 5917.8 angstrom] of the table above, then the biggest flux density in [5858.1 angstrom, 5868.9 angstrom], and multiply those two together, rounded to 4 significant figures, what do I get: 2237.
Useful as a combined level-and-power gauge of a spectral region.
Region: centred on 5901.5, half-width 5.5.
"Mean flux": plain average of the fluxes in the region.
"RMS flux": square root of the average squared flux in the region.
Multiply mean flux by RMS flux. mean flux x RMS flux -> 2193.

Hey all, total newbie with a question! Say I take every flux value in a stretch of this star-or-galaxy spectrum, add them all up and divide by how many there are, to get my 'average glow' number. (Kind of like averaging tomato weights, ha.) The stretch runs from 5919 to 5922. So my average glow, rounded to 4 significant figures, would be 47.50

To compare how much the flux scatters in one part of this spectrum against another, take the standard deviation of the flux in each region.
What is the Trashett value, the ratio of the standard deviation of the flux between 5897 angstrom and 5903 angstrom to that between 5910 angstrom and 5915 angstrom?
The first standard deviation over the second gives 7.7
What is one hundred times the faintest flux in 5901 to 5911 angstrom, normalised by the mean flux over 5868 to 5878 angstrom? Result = 100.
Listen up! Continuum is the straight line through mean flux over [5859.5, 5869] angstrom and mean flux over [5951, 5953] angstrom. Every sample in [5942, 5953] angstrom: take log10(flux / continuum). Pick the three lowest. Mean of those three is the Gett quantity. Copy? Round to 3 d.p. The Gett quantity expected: 0.001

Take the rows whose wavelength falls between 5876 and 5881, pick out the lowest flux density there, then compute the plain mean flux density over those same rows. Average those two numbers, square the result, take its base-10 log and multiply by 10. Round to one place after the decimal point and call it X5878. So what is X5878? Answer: 33.5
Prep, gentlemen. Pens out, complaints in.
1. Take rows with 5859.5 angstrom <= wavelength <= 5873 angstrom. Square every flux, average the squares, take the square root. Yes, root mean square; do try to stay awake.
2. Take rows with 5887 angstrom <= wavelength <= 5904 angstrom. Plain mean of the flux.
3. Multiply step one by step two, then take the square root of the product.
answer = 46.4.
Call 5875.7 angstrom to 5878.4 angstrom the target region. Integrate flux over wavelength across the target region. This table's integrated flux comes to 127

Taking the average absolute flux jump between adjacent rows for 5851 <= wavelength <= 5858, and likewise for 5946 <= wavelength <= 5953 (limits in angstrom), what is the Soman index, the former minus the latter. -0.25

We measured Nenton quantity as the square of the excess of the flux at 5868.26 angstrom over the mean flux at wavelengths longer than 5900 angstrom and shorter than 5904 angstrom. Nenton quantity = 0.1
